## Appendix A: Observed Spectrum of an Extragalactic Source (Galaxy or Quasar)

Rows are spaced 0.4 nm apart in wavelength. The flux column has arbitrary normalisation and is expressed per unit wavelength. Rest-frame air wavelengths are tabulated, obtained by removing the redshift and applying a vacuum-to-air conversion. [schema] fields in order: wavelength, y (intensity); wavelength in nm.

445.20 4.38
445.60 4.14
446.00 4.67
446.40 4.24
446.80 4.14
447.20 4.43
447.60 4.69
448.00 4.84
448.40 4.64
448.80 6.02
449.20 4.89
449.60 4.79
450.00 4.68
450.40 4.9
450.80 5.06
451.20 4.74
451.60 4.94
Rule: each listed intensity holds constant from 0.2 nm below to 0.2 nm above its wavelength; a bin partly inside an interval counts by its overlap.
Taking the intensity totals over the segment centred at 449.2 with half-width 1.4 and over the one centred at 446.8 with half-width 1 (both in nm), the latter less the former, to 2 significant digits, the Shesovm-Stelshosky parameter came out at -13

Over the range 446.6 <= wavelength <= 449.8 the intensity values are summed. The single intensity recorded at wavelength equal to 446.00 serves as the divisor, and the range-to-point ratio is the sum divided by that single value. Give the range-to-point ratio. 8.2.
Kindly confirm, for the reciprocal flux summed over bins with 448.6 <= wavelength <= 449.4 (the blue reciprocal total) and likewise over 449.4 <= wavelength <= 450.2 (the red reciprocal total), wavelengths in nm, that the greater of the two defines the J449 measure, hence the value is 0.422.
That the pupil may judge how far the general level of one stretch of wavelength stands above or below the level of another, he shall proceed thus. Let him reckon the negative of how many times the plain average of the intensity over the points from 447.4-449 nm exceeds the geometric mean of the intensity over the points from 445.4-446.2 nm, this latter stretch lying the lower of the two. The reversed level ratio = -1.15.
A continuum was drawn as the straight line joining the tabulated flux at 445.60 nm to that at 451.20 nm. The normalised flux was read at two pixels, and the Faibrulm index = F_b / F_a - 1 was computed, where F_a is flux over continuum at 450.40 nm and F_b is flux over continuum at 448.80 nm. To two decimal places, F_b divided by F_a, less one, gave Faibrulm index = 0.28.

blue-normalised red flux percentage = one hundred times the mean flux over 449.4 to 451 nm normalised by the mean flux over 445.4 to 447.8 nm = 111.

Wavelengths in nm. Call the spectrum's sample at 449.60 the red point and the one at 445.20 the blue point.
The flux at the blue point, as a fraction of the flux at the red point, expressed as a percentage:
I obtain 91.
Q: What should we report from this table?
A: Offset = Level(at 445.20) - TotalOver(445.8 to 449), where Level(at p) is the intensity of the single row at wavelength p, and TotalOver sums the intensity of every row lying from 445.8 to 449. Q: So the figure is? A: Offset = -33.3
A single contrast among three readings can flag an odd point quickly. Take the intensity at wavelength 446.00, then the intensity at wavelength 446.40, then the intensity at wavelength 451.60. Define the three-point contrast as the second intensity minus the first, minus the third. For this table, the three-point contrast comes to -5.4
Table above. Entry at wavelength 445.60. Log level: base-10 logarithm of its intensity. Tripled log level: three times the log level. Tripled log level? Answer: 1.85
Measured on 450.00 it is 2.01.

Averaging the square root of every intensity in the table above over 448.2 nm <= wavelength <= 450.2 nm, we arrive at 2.23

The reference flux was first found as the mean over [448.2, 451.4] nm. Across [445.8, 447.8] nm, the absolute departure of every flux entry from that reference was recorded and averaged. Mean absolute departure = 0.53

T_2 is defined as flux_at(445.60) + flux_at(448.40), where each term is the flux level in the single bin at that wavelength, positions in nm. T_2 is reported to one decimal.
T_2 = 8.8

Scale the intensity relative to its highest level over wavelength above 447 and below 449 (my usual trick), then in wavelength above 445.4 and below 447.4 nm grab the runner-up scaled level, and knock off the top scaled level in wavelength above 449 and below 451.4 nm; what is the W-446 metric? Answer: -0.10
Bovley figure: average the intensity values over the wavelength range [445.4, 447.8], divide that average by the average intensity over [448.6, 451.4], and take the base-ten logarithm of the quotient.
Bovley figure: -0.06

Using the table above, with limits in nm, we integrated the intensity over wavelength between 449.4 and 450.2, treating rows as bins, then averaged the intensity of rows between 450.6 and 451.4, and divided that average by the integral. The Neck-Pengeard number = 1.29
